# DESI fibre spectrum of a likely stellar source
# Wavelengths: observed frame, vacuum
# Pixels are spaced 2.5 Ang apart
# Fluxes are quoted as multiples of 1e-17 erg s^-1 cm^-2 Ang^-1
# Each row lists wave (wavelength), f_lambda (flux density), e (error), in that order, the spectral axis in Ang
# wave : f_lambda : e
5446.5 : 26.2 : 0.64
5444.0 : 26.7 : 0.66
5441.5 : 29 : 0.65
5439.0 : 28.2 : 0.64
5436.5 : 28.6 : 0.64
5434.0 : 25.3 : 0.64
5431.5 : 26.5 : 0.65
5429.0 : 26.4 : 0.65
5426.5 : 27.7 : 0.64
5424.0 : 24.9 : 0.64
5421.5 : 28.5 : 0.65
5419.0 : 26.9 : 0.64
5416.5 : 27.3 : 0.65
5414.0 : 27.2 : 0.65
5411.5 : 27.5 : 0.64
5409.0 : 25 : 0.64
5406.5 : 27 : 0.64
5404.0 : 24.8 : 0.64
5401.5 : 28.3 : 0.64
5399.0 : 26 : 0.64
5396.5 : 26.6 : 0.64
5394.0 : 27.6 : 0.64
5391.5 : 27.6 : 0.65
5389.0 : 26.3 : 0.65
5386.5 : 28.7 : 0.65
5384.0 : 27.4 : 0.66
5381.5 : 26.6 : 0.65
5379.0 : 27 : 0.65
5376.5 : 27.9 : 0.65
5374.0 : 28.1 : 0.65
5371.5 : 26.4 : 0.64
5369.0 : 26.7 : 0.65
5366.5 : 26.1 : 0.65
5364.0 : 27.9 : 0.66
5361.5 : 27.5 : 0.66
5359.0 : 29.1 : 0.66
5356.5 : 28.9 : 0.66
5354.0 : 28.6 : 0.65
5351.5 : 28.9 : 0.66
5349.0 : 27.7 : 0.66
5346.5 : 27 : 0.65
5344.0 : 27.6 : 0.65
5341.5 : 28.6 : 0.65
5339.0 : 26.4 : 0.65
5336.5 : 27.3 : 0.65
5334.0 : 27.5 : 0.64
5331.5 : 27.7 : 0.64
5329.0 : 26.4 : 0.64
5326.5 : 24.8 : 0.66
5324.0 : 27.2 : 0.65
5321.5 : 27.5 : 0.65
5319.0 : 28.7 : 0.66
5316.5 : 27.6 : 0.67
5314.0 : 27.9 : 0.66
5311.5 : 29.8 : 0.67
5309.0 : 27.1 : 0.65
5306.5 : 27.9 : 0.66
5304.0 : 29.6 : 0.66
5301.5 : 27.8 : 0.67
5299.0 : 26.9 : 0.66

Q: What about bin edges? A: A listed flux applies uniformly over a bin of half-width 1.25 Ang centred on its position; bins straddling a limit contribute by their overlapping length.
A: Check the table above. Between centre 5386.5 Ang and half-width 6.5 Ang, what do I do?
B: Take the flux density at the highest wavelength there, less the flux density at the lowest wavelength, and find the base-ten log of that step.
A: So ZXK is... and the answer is 0.00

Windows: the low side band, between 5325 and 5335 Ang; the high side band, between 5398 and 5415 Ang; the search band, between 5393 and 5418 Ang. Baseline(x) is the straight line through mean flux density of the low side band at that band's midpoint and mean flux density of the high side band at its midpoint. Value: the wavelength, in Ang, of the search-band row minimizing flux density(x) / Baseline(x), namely 5404.0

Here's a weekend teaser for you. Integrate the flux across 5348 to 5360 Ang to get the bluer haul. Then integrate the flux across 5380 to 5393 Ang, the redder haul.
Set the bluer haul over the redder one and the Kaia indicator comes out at 1.0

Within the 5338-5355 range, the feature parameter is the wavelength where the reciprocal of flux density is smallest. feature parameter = 5351.5 Ang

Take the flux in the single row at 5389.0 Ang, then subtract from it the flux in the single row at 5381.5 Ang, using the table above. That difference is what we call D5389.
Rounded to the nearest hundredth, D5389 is -0.30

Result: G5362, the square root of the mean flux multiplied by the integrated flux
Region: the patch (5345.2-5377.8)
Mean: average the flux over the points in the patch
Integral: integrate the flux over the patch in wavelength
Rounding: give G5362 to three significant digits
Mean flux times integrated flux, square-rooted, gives 158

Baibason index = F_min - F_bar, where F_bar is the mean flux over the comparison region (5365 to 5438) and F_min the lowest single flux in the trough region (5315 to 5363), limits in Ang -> -2.1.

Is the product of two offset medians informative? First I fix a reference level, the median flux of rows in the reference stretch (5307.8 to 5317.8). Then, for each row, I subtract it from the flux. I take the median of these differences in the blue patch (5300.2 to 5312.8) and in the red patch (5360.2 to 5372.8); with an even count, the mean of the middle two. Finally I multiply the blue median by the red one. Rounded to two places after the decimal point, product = -0.16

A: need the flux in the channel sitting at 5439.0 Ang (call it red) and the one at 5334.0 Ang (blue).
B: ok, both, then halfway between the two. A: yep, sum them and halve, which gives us 27.85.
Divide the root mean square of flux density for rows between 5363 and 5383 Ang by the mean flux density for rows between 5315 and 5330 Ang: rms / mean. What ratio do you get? 1.00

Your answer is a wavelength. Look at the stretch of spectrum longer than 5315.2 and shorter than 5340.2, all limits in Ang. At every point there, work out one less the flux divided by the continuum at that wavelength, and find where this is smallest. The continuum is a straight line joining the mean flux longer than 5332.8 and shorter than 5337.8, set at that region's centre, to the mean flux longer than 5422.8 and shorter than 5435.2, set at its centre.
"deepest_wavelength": 5319.0 Ang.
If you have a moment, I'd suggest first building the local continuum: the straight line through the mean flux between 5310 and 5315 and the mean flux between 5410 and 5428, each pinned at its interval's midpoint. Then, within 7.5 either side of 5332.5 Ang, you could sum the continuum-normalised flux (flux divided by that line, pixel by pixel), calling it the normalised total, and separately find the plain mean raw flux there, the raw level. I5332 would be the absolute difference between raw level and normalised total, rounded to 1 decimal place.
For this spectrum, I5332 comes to 21.1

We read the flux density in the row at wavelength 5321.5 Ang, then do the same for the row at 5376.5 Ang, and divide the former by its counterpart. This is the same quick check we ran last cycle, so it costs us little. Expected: 0.99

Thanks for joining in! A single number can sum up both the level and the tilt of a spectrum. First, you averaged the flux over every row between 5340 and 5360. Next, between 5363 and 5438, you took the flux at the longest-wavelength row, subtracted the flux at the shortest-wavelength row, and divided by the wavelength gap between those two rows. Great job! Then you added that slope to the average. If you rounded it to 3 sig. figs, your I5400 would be 28.3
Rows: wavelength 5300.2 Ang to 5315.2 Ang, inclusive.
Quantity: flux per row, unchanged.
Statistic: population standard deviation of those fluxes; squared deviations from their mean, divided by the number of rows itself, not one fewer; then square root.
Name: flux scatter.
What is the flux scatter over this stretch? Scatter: 1.0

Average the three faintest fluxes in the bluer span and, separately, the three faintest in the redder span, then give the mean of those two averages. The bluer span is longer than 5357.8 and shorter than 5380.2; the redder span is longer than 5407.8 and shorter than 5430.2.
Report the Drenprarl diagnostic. 25.9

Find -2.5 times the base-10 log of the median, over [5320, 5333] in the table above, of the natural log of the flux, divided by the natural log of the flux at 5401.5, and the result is 0.013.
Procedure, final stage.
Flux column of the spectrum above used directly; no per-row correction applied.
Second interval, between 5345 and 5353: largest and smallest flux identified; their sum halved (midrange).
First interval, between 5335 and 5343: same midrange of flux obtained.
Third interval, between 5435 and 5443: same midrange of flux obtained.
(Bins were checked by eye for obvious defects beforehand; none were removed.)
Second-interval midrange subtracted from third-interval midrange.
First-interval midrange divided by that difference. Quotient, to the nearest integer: 42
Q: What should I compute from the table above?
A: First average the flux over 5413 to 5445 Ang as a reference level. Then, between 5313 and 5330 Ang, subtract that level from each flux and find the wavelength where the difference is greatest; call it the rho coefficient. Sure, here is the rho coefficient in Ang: 5319.0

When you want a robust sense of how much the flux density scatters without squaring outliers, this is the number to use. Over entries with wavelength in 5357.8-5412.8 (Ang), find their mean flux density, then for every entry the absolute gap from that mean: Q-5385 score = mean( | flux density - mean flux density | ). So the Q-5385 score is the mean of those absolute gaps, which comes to 0.87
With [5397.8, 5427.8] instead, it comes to 1.06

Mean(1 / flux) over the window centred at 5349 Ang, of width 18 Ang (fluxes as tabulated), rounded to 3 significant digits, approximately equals 0.0355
